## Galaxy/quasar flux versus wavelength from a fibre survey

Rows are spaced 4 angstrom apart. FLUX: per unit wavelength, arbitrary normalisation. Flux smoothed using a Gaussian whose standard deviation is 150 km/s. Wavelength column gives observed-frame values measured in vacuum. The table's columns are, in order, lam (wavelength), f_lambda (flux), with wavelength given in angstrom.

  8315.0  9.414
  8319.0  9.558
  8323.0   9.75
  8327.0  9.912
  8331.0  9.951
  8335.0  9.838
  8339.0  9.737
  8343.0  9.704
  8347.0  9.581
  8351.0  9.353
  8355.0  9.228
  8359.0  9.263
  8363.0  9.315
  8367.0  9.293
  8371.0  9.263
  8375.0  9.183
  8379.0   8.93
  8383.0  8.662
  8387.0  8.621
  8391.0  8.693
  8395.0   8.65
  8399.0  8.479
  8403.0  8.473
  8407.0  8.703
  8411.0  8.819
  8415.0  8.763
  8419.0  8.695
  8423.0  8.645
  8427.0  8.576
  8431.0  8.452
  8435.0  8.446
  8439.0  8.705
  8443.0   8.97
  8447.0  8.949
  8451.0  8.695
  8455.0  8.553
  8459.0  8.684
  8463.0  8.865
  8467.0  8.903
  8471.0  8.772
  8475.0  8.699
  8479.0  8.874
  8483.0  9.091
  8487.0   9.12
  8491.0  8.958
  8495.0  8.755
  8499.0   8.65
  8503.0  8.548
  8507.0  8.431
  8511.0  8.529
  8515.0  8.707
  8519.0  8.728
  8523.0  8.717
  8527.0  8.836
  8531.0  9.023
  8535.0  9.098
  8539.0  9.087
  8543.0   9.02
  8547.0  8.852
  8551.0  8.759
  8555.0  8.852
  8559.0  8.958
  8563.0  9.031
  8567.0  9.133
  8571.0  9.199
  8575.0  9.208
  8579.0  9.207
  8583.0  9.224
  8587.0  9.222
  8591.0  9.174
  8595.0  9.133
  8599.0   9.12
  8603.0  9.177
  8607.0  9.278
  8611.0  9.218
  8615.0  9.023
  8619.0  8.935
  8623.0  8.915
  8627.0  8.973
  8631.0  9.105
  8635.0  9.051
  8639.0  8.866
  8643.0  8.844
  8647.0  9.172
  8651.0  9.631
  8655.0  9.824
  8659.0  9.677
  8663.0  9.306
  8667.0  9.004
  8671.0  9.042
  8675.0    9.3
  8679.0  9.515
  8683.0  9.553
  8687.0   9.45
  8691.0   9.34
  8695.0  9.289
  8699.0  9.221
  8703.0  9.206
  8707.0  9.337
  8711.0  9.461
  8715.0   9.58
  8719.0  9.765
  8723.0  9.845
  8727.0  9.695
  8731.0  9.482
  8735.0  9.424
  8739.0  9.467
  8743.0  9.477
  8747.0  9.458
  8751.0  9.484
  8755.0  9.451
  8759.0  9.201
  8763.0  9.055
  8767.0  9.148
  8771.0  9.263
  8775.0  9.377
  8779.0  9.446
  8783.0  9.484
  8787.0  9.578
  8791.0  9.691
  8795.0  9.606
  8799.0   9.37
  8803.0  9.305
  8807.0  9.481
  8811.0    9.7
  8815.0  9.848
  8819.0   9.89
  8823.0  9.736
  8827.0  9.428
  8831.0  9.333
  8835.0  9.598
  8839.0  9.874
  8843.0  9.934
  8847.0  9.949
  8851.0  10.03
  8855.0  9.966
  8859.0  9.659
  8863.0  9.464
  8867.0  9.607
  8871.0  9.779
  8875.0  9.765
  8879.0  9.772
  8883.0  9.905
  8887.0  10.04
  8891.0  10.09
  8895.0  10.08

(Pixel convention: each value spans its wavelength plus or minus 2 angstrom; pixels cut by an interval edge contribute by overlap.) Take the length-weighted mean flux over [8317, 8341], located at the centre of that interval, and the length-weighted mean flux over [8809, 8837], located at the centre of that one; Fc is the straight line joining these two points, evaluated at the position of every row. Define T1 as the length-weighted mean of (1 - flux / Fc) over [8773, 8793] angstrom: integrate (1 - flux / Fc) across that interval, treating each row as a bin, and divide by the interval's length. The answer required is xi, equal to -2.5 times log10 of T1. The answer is 4.6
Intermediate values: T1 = 0.015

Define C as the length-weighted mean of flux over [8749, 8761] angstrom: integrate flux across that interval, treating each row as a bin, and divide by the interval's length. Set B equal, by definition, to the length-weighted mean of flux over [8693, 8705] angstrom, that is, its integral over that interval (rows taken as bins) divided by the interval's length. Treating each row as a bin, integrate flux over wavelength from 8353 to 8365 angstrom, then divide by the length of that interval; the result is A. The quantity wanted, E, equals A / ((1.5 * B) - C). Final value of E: 2.07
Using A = 9.3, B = 9.2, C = 9.38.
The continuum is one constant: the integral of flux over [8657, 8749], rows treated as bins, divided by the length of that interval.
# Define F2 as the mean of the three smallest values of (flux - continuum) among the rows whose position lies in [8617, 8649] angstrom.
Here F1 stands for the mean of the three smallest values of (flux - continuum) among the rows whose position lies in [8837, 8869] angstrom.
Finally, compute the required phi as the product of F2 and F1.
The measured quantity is -0.08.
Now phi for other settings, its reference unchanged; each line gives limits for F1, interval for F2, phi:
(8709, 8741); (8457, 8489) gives -0.01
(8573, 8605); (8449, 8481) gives 0.23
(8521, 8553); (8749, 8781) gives 0.19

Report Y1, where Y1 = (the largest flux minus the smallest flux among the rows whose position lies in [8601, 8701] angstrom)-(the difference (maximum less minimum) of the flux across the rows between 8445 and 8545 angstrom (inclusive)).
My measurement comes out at 0.29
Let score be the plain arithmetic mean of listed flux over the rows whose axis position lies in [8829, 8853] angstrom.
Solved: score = 9.79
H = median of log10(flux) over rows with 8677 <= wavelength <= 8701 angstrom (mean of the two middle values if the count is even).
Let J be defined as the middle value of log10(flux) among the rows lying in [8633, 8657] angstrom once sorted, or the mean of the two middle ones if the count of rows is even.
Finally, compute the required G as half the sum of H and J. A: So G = 0.966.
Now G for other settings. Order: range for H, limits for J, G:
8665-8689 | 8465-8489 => 0.960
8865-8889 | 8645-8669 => 0.983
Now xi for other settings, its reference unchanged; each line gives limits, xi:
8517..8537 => 2.6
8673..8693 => 3.9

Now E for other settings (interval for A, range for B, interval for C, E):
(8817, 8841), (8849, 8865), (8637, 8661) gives 1.81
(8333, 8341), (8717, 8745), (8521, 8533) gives 1.77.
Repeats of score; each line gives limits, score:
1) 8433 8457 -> 8.72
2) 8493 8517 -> 8.60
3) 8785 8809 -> 9.51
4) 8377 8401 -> 8.67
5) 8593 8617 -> 9.16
